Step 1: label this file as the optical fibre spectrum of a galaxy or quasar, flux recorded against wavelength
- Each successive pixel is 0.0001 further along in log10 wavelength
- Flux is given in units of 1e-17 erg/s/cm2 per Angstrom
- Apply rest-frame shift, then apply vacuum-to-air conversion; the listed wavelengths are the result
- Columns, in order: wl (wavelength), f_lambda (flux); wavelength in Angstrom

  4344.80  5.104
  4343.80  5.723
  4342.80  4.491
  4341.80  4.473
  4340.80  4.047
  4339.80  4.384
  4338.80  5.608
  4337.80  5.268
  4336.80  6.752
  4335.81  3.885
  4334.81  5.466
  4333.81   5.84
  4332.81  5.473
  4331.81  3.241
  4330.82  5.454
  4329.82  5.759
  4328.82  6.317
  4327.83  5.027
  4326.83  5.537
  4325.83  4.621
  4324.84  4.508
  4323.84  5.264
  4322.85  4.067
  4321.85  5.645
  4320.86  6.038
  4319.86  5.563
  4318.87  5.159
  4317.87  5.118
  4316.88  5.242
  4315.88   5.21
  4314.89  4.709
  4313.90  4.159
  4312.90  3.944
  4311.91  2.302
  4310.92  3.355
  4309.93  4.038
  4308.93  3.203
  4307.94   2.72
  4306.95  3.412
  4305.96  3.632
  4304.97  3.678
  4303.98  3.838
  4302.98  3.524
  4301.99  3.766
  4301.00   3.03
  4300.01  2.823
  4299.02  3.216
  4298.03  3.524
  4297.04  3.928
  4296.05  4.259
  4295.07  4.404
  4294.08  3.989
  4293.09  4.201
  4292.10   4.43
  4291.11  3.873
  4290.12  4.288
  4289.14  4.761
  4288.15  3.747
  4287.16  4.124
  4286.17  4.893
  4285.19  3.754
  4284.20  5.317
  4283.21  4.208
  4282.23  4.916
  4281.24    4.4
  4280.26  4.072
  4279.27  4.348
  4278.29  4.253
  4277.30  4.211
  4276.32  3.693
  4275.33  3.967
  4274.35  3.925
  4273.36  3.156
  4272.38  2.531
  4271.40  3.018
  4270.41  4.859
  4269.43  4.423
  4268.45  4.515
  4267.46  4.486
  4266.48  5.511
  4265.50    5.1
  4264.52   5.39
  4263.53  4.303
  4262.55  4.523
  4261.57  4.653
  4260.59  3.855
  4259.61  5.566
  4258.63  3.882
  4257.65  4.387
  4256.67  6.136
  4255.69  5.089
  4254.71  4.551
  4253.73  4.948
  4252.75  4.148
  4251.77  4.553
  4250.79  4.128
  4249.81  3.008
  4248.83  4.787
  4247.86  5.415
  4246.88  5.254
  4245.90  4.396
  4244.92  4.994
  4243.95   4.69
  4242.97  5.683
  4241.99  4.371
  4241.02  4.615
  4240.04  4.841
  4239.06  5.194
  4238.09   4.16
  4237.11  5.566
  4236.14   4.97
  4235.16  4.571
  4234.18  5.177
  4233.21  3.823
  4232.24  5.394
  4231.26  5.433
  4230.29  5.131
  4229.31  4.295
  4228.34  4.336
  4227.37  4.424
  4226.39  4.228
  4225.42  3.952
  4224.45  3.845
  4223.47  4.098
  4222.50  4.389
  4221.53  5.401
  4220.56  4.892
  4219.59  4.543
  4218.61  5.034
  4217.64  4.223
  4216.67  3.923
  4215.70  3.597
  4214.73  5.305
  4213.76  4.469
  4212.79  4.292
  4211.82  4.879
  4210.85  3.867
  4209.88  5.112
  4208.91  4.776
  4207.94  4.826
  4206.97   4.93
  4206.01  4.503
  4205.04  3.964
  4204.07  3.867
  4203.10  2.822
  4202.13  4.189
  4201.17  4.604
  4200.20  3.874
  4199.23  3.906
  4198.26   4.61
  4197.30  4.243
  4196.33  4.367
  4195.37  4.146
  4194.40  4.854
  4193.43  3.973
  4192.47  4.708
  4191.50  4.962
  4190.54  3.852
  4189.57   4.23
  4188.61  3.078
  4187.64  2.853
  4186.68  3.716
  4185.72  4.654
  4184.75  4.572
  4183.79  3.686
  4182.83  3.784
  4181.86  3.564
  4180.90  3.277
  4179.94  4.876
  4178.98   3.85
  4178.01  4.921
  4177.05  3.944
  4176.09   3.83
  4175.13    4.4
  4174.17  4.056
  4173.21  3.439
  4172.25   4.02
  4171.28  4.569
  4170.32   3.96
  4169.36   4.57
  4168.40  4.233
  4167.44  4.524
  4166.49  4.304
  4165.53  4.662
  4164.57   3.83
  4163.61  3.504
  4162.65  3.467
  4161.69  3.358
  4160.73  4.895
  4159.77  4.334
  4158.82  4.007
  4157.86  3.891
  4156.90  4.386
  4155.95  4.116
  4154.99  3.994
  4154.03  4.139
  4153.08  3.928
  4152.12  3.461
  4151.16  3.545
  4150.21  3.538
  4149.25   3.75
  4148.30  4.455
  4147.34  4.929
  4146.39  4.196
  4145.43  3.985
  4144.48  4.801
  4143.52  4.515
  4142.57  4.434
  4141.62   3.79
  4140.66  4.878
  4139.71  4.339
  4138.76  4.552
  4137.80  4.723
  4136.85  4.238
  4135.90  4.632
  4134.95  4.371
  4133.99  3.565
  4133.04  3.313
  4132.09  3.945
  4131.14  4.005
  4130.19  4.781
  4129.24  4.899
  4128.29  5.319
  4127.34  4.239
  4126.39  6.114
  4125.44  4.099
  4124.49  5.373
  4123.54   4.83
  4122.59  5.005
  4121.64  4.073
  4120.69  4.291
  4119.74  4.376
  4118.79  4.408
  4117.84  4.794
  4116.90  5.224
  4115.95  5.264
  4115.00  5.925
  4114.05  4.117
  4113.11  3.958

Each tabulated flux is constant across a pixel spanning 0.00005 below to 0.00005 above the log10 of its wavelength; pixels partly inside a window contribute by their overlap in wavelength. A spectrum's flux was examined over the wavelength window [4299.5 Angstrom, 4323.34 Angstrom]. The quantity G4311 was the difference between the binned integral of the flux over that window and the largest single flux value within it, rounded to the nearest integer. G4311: 91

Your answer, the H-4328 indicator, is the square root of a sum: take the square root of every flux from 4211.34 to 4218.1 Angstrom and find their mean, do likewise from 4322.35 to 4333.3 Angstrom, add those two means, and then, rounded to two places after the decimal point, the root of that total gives 2.08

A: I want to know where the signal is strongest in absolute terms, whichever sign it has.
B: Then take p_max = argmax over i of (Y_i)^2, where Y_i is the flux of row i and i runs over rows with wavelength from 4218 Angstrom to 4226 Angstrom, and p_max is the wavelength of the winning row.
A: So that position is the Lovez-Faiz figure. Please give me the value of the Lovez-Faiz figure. 4221.53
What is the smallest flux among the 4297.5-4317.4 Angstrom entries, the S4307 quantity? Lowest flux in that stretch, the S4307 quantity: 2.302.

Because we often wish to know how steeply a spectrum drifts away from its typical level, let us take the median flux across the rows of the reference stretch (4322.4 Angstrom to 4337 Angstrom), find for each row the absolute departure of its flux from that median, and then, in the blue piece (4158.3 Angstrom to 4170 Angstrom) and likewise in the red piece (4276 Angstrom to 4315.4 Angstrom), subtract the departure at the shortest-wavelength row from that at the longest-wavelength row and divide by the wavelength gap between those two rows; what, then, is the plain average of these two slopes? -0.04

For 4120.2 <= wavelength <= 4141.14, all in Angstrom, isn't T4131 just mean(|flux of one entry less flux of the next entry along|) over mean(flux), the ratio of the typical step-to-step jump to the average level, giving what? 0.14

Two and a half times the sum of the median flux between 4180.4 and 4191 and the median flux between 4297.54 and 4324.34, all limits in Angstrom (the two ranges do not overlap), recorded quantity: 18.9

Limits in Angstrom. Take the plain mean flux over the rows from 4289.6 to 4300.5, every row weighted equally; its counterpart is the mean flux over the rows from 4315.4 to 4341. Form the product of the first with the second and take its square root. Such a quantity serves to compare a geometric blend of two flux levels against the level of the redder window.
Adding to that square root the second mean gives 9.7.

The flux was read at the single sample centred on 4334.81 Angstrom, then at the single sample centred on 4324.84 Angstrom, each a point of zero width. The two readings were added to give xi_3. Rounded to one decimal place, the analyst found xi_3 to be 10.0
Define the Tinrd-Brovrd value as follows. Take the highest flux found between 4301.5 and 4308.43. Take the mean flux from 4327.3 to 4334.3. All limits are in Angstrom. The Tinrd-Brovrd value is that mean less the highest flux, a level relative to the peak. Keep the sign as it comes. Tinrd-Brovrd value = 1.5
